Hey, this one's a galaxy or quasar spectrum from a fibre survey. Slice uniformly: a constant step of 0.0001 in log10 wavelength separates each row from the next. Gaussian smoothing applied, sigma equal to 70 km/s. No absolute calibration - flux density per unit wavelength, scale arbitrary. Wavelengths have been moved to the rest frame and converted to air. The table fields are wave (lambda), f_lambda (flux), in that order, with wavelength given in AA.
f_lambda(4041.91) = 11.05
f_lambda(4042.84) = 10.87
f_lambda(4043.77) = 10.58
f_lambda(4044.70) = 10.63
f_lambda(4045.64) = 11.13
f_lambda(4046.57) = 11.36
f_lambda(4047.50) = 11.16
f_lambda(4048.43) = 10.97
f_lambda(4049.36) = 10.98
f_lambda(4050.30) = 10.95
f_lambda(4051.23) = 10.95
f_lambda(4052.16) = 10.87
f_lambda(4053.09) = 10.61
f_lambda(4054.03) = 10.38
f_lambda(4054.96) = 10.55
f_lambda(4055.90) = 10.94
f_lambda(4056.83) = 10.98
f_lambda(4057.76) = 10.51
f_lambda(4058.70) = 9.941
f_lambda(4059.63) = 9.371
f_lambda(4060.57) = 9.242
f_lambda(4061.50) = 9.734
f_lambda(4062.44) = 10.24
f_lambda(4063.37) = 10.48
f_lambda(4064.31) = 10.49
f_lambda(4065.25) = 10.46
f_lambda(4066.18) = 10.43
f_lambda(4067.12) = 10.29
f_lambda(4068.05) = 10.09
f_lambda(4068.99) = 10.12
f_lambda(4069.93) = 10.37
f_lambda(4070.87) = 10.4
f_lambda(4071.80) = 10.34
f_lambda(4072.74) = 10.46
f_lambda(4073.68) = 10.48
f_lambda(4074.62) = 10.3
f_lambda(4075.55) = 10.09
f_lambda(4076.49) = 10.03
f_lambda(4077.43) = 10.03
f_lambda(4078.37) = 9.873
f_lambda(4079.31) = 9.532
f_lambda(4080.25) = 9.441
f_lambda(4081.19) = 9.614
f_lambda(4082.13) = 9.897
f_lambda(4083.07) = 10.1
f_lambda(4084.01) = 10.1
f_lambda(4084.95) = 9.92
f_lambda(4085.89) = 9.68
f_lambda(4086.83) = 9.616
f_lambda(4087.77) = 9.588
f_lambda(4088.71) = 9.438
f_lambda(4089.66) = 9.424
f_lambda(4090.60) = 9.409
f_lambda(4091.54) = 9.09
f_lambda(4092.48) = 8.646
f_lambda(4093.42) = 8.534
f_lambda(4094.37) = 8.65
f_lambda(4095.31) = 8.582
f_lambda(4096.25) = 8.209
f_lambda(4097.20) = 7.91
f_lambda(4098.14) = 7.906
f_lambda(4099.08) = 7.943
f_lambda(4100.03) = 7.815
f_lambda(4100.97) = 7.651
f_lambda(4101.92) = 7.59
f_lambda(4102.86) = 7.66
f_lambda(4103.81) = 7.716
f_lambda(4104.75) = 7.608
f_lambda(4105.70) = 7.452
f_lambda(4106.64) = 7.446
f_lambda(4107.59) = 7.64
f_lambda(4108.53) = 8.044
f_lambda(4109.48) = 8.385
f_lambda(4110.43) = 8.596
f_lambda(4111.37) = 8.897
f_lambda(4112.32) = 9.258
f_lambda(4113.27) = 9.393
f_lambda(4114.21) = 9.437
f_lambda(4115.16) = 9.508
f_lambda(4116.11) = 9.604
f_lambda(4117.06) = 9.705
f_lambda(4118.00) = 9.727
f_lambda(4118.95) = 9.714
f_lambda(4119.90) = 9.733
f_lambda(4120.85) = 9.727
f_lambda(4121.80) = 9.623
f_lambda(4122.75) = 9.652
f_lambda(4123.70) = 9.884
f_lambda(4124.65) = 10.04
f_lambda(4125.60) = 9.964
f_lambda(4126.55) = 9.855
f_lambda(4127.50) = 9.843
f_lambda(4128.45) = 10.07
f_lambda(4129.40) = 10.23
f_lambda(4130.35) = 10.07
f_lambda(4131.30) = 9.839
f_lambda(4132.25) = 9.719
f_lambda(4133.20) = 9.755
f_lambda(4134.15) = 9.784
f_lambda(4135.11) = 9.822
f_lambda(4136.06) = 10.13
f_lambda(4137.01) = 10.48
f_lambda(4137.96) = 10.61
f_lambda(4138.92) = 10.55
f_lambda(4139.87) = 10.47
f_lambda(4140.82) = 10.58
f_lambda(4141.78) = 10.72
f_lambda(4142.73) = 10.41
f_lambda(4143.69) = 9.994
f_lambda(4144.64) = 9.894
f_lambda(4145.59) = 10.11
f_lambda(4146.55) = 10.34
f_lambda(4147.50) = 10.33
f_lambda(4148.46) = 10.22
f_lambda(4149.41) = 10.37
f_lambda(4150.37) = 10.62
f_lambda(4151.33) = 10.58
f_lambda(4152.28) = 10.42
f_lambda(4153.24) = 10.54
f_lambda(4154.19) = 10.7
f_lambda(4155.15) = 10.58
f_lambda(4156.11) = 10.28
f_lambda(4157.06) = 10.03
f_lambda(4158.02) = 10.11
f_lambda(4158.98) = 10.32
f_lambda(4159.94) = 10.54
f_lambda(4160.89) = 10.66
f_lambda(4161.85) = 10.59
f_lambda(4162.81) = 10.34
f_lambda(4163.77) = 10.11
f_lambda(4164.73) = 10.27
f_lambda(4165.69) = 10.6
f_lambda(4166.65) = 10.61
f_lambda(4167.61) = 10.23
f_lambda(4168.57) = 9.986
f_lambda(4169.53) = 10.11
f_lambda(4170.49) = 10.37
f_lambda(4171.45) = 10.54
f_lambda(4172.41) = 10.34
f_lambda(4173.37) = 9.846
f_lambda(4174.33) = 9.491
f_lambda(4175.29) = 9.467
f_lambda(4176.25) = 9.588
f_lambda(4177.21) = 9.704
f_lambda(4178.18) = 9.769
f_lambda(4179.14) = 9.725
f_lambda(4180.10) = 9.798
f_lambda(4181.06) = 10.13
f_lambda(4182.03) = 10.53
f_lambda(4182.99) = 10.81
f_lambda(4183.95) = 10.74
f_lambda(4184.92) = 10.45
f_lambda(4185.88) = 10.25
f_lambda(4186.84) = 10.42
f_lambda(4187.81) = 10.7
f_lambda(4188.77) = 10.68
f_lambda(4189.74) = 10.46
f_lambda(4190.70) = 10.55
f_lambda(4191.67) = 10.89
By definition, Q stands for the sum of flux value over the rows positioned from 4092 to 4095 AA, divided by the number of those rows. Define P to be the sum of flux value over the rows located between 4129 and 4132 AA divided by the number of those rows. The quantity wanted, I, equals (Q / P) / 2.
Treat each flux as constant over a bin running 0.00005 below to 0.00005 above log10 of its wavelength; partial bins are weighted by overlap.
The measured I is 0.43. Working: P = 10.0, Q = 8.6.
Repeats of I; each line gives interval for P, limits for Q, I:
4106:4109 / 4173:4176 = 0.62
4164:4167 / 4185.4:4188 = 0.50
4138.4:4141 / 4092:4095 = 0.41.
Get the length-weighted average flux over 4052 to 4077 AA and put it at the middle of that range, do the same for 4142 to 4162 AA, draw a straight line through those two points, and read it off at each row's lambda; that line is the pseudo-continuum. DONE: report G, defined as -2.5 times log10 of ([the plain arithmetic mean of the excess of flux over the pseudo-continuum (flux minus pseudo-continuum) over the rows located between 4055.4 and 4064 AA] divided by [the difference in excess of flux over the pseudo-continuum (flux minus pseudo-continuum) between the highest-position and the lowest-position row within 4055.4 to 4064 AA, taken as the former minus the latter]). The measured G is 1.4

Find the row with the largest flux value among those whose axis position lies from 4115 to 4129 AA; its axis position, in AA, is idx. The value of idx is 4128.45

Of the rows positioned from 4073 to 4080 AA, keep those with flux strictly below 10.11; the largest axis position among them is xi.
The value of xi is 4079.31 AA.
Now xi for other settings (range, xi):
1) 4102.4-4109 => 4108.53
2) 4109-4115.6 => 4115.16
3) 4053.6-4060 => 4059.63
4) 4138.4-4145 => 4144.64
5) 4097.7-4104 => 4103.81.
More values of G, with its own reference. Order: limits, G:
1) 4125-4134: -0.7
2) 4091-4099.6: -0.6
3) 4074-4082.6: -0.1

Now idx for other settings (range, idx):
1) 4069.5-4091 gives 4073.68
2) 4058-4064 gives 4063.37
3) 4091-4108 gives 4091.54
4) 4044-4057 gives 4046.57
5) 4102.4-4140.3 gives 4137.96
